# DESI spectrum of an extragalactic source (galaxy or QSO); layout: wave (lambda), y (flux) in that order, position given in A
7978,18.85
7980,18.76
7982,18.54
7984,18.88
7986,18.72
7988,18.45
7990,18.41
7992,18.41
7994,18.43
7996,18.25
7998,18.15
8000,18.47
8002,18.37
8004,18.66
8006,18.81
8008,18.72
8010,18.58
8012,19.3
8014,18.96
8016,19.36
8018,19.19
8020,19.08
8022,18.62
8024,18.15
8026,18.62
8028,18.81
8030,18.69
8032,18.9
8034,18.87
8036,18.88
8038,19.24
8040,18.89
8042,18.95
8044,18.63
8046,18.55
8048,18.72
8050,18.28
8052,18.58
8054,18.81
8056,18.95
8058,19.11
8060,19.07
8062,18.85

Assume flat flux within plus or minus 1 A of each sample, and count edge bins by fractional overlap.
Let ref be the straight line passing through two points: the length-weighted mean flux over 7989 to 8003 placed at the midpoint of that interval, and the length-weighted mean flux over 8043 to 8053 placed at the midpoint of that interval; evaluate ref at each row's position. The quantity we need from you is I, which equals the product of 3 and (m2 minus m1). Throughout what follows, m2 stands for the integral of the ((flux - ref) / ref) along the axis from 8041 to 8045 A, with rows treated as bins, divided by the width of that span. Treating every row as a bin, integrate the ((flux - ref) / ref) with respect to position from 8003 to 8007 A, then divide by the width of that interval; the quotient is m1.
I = -0.015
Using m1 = 0.019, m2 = 0.014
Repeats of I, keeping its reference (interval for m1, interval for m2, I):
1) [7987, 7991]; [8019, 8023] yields 0.049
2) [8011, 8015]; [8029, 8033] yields -0.066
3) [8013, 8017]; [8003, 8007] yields -0.063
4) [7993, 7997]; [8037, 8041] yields 0.091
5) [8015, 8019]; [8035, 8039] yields -0.048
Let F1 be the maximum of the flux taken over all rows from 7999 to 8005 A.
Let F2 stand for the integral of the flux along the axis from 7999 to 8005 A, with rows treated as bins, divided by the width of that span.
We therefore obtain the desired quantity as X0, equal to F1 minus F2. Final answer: 0.160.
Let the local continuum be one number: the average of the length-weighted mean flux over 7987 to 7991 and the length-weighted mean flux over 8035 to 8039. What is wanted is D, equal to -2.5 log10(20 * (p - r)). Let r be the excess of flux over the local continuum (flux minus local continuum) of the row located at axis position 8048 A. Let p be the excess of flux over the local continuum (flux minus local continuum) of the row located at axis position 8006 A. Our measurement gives -0.6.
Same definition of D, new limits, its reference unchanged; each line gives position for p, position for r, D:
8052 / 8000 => -0.9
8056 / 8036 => -0.4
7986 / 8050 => -2.4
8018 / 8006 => -2.2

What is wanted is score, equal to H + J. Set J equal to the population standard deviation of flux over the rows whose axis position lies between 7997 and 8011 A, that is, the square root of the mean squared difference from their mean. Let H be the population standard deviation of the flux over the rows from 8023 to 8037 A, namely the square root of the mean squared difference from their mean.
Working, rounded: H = 0.246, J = 0.21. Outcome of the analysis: 0.455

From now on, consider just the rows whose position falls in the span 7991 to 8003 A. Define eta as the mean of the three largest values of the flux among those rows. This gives 18.4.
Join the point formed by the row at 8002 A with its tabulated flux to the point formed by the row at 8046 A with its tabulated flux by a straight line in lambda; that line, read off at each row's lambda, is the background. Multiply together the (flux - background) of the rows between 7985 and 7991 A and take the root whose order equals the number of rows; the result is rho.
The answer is 0.17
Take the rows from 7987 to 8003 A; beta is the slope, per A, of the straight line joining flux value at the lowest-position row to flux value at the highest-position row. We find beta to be -0.006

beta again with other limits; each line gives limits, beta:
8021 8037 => 0.019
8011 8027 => -0.049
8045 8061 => 0.037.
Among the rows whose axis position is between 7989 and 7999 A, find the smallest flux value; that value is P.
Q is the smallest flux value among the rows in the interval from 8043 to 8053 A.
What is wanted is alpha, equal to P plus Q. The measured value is 36.4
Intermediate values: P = 18.15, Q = 18.28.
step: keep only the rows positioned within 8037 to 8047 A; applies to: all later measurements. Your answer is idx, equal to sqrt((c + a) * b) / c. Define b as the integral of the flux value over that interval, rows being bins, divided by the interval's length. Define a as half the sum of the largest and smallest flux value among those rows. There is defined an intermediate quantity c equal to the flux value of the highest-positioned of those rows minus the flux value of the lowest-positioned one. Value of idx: -27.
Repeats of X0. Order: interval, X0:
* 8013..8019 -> 0.190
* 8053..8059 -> 0.153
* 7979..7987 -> 0.155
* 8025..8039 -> 0.381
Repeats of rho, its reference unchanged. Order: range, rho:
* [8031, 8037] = 0.38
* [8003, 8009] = 0.34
